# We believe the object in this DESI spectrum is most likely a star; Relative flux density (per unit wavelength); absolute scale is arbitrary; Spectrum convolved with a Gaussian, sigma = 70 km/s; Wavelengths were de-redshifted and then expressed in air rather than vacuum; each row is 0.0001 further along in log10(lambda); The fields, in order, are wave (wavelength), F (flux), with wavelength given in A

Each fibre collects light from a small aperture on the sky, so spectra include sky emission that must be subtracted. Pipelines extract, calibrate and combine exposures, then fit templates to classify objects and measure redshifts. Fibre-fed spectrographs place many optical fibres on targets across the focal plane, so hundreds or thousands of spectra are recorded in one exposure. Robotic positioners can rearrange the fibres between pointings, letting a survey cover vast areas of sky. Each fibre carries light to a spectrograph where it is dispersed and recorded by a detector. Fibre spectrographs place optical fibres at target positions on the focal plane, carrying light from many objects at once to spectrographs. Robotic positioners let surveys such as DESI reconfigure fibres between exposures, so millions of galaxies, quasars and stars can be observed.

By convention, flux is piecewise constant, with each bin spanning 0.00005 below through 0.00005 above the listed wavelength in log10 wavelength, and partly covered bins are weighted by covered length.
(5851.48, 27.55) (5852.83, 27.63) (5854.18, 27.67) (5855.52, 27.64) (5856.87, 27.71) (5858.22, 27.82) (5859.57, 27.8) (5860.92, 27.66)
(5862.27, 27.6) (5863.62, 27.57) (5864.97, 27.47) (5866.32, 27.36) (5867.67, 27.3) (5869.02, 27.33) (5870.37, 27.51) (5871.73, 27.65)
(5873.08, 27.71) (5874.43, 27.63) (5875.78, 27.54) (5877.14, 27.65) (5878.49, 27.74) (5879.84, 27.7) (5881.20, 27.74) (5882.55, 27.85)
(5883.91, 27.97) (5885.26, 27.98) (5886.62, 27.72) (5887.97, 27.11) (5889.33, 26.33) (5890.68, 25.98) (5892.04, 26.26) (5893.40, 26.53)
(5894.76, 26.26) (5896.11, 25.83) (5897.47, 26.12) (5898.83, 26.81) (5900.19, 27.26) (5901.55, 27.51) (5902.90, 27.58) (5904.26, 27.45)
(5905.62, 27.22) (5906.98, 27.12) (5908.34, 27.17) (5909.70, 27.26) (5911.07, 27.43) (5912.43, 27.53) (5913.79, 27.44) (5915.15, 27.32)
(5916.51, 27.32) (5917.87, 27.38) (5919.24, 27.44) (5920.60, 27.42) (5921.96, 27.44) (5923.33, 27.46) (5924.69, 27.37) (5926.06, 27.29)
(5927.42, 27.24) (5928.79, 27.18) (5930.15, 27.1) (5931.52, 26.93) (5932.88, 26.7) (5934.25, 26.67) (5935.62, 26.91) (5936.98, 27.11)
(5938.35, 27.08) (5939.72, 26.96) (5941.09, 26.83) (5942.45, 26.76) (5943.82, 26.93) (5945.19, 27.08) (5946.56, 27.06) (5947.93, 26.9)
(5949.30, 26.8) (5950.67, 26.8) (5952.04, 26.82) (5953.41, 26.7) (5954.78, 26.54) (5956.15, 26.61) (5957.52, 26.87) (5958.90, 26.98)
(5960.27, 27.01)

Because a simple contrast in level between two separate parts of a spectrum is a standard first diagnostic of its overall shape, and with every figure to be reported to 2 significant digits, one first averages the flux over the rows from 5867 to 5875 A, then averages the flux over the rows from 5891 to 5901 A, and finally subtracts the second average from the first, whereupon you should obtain 1.1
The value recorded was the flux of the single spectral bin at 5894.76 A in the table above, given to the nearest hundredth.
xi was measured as 26.26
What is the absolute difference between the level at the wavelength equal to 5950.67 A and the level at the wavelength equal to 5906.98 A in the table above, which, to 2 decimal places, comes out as 0.32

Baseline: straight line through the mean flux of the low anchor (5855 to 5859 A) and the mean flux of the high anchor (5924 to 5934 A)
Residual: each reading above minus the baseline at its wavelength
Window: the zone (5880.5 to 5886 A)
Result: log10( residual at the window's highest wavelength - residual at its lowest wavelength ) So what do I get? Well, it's -0.56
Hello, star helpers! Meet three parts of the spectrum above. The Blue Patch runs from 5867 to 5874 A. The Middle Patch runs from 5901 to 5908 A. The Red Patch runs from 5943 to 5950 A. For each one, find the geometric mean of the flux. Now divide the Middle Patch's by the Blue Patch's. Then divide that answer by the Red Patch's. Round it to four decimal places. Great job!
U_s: 0.0369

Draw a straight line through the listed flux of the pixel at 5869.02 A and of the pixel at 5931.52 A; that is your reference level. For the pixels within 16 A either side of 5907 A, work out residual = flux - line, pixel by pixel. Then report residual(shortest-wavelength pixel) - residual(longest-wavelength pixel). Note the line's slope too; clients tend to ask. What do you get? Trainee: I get -1.4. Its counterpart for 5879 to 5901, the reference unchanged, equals 0.3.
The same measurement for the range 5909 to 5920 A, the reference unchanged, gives -0.2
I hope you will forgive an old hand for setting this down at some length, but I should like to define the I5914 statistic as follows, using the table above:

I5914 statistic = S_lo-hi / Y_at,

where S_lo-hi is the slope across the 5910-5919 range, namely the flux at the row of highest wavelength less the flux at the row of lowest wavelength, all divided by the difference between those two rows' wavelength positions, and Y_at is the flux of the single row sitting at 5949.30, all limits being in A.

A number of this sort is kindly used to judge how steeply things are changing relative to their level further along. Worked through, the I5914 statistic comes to -0.0003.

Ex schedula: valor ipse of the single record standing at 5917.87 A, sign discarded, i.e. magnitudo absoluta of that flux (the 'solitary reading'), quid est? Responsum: 27.4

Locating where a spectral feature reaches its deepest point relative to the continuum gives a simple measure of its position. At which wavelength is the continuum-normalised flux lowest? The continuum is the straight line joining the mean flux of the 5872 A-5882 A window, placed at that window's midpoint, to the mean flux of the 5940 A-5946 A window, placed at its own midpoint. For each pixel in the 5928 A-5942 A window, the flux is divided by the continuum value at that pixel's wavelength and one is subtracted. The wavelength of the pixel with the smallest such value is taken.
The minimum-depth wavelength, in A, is 5934.25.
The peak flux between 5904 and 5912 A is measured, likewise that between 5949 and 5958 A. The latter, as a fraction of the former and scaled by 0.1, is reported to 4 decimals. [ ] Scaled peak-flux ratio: 0.0979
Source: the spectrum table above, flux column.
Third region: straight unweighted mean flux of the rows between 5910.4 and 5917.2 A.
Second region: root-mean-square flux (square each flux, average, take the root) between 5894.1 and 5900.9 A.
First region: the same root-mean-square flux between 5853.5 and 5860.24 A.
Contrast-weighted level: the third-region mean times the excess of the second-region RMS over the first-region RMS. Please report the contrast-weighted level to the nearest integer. -35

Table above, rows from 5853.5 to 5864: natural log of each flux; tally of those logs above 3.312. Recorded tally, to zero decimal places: 8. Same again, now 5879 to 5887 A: 6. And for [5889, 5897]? 0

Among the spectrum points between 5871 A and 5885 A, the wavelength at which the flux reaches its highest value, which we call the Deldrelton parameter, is 5883.91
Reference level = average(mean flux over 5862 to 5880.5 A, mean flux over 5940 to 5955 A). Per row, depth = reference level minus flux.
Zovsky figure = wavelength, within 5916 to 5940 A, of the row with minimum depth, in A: 5923.33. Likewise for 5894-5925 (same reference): 5902.90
